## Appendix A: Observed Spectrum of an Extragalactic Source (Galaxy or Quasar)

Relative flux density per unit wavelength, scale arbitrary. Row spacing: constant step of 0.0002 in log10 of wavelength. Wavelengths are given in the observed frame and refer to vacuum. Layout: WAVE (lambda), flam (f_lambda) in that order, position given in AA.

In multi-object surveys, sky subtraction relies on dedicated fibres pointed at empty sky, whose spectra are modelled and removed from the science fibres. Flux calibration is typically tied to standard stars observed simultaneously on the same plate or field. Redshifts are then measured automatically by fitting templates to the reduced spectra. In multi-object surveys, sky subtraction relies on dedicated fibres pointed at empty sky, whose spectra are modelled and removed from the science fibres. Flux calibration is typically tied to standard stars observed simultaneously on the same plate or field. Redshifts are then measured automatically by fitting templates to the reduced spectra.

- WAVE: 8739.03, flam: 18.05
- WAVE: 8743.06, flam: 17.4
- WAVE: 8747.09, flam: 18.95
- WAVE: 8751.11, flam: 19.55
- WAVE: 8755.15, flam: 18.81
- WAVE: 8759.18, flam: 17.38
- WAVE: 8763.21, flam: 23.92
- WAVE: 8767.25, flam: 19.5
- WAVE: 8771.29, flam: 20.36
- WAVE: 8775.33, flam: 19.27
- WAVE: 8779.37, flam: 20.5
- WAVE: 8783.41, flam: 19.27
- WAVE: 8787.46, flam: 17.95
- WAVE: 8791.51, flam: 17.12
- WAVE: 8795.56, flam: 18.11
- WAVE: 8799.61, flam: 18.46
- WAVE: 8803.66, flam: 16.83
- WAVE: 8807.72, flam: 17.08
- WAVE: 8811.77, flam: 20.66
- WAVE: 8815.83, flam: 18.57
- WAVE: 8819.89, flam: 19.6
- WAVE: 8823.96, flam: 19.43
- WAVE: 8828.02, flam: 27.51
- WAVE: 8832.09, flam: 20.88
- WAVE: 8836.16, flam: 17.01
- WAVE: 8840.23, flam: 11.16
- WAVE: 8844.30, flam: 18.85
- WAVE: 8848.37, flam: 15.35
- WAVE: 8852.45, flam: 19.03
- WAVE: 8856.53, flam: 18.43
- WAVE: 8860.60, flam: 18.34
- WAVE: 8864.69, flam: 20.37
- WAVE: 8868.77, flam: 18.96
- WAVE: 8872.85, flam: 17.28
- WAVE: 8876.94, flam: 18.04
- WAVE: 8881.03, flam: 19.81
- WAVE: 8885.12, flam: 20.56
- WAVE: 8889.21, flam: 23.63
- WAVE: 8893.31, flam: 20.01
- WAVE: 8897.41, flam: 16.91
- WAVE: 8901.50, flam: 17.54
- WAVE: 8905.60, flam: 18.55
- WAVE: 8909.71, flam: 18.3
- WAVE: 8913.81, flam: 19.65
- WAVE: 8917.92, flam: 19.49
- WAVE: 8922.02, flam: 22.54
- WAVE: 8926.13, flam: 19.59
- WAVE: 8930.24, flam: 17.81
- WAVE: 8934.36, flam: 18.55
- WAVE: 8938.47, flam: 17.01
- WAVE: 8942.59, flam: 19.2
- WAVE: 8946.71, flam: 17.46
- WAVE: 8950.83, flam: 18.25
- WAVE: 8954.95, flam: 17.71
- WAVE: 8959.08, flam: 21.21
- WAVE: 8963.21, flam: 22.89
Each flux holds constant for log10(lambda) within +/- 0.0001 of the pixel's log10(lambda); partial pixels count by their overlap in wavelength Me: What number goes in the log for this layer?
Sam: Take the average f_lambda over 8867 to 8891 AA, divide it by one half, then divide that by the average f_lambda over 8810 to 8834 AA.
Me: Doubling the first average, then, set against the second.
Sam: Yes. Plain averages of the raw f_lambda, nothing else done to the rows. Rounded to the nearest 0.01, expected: 1.87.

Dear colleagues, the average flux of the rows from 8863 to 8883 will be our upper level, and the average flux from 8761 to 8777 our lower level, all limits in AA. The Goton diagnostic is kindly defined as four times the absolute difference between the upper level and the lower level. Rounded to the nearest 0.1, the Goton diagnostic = 7.5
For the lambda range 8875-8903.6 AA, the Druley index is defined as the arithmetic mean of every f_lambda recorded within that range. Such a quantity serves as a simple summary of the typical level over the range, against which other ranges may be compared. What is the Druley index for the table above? 19.5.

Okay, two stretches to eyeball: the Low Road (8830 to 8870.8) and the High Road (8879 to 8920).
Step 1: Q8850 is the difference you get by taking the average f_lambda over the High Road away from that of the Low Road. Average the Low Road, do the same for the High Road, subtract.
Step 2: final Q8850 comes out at -1.6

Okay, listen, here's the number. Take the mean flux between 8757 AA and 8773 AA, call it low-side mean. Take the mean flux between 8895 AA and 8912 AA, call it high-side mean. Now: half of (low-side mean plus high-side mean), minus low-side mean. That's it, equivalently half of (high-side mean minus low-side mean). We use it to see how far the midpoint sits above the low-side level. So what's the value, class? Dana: -1.2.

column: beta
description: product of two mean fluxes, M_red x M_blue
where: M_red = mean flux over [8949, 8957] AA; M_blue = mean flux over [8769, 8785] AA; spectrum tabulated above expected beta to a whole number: 357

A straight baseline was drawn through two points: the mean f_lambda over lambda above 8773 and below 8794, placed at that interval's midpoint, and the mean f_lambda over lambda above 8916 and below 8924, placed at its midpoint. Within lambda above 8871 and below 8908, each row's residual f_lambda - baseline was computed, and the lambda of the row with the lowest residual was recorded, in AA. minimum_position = 8897.41 AA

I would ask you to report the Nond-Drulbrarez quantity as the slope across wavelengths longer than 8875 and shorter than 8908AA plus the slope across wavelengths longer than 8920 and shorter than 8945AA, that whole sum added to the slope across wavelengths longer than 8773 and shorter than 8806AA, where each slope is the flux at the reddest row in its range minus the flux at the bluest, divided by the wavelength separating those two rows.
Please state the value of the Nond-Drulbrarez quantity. -0.23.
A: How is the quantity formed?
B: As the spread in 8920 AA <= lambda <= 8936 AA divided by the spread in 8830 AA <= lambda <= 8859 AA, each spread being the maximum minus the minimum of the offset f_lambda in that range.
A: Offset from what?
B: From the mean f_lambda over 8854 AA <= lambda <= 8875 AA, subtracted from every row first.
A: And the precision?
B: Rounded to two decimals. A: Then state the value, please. 0.49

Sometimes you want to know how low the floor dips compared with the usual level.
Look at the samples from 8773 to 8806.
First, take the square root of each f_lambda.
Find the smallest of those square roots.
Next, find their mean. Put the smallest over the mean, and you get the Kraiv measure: 0.956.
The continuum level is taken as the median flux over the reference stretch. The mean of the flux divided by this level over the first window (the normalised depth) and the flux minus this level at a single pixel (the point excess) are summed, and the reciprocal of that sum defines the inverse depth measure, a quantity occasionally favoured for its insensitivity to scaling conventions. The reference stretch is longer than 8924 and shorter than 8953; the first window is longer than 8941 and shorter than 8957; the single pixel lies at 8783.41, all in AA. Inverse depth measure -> 0.50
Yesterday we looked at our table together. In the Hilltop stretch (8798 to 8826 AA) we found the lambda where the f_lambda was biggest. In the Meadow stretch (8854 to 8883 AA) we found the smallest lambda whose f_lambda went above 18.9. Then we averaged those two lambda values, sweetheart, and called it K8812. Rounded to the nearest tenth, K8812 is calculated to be 8838.2 AA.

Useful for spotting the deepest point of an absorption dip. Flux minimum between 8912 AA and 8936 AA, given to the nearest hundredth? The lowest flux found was 17.81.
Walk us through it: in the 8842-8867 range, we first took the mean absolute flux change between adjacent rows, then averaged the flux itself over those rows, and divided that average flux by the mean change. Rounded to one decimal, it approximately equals 9.3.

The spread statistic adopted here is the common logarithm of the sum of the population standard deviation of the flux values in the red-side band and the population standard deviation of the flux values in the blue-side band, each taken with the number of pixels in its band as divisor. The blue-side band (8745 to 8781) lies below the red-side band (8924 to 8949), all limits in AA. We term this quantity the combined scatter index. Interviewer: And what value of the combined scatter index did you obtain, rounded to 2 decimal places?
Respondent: 0.42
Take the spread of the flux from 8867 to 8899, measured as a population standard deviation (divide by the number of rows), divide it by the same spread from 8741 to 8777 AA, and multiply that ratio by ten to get 11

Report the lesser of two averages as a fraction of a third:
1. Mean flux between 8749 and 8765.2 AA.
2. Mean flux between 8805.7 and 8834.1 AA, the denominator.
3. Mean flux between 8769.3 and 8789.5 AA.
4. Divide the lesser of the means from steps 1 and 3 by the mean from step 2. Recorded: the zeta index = 0.948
